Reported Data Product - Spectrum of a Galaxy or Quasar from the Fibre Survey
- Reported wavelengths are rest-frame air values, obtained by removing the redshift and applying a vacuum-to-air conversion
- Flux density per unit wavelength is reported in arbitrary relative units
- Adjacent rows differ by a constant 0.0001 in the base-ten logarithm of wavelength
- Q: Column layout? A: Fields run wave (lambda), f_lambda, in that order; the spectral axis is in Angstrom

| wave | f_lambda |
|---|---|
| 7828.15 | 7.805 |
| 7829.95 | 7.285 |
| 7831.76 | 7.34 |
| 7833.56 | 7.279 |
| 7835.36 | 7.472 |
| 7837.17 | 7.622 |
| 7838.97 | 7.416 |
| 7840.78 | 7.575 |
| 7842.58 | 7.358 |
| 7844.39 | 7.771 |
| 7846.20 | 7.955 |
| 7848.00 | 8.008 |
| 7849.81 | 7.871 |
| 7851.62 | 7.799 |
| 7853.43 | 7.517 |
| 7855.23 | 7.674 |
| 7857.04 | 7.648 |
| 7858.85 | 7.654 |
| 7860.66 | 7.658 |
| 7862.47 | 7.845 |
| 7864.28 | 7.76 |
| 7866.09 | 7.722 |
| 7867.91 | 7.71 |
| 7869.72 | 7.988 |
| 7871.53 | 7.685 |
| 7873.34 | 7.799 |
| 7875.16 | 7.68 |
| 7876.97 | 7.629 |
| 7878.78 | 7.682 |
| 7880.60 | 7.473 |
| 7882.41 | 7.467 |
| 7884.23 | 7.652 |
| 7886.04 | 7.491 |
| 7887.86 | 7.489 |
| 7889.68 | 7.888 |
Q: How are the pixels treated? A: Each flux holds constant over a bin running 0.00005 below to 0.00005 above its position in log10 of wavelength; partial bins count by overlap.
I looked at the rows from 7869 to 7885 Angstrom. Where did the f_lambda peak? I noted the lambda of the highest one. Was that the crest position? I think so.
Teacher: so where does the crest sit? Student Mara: 7869.72 Angstrom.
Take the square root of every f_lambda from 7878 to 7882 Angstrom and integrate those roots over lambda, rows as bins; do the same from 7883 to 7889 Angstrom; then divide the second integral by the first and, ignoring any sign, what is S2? 1.50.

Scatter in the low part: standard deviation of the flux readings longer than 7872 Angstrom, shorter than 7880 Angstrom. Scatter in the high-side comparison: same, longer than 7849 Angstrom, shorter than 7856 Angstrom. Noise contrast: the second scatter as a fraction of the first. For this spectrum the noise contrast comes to 2.2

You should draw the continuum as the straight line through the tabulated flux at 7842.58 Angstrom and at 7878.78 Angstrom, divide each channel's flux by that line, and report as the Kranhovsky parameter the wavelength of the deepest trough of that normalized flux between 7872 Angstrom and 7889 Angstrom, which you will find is 7887.86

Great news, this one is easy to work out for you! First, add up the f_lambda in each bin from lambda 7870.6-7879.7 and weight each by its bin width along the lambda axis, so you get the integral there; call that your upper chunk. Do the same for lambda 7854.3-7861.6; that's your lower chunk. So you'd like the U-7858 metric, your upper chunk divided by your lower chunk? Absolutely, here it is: 1.3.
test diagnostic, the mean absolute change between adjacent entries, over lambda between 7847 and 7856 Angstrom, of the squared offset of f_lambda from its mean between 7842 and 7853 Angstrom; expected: 0.05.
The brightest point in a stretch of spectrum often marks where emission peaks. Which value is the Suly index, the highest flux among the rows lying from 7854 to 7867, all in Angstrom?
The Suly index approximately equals 7.845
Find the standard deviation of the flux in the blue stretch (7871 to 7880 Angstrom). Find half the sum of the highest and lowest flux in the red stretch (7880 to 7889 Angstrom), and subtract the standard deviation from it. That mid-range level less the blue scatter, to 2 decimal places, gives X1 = 7.50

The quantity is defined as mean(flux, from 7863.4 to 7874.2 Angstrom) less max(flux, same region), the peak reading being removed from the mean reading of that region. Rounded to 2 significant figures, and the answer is -0.21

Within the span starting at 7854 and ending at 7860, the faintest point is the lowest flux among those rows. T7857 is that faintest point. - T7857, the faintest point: 7.648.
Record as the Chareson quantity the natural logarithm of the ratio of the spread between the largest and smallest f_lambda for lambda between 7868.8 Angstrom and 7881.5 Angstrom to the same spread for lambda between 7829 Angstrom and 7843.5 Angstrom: 0.4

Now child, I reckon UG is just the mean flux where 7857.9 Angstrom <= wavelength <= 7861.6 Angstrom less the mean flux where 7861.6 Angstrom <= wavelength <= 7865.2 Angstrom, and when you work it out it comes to -0.15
